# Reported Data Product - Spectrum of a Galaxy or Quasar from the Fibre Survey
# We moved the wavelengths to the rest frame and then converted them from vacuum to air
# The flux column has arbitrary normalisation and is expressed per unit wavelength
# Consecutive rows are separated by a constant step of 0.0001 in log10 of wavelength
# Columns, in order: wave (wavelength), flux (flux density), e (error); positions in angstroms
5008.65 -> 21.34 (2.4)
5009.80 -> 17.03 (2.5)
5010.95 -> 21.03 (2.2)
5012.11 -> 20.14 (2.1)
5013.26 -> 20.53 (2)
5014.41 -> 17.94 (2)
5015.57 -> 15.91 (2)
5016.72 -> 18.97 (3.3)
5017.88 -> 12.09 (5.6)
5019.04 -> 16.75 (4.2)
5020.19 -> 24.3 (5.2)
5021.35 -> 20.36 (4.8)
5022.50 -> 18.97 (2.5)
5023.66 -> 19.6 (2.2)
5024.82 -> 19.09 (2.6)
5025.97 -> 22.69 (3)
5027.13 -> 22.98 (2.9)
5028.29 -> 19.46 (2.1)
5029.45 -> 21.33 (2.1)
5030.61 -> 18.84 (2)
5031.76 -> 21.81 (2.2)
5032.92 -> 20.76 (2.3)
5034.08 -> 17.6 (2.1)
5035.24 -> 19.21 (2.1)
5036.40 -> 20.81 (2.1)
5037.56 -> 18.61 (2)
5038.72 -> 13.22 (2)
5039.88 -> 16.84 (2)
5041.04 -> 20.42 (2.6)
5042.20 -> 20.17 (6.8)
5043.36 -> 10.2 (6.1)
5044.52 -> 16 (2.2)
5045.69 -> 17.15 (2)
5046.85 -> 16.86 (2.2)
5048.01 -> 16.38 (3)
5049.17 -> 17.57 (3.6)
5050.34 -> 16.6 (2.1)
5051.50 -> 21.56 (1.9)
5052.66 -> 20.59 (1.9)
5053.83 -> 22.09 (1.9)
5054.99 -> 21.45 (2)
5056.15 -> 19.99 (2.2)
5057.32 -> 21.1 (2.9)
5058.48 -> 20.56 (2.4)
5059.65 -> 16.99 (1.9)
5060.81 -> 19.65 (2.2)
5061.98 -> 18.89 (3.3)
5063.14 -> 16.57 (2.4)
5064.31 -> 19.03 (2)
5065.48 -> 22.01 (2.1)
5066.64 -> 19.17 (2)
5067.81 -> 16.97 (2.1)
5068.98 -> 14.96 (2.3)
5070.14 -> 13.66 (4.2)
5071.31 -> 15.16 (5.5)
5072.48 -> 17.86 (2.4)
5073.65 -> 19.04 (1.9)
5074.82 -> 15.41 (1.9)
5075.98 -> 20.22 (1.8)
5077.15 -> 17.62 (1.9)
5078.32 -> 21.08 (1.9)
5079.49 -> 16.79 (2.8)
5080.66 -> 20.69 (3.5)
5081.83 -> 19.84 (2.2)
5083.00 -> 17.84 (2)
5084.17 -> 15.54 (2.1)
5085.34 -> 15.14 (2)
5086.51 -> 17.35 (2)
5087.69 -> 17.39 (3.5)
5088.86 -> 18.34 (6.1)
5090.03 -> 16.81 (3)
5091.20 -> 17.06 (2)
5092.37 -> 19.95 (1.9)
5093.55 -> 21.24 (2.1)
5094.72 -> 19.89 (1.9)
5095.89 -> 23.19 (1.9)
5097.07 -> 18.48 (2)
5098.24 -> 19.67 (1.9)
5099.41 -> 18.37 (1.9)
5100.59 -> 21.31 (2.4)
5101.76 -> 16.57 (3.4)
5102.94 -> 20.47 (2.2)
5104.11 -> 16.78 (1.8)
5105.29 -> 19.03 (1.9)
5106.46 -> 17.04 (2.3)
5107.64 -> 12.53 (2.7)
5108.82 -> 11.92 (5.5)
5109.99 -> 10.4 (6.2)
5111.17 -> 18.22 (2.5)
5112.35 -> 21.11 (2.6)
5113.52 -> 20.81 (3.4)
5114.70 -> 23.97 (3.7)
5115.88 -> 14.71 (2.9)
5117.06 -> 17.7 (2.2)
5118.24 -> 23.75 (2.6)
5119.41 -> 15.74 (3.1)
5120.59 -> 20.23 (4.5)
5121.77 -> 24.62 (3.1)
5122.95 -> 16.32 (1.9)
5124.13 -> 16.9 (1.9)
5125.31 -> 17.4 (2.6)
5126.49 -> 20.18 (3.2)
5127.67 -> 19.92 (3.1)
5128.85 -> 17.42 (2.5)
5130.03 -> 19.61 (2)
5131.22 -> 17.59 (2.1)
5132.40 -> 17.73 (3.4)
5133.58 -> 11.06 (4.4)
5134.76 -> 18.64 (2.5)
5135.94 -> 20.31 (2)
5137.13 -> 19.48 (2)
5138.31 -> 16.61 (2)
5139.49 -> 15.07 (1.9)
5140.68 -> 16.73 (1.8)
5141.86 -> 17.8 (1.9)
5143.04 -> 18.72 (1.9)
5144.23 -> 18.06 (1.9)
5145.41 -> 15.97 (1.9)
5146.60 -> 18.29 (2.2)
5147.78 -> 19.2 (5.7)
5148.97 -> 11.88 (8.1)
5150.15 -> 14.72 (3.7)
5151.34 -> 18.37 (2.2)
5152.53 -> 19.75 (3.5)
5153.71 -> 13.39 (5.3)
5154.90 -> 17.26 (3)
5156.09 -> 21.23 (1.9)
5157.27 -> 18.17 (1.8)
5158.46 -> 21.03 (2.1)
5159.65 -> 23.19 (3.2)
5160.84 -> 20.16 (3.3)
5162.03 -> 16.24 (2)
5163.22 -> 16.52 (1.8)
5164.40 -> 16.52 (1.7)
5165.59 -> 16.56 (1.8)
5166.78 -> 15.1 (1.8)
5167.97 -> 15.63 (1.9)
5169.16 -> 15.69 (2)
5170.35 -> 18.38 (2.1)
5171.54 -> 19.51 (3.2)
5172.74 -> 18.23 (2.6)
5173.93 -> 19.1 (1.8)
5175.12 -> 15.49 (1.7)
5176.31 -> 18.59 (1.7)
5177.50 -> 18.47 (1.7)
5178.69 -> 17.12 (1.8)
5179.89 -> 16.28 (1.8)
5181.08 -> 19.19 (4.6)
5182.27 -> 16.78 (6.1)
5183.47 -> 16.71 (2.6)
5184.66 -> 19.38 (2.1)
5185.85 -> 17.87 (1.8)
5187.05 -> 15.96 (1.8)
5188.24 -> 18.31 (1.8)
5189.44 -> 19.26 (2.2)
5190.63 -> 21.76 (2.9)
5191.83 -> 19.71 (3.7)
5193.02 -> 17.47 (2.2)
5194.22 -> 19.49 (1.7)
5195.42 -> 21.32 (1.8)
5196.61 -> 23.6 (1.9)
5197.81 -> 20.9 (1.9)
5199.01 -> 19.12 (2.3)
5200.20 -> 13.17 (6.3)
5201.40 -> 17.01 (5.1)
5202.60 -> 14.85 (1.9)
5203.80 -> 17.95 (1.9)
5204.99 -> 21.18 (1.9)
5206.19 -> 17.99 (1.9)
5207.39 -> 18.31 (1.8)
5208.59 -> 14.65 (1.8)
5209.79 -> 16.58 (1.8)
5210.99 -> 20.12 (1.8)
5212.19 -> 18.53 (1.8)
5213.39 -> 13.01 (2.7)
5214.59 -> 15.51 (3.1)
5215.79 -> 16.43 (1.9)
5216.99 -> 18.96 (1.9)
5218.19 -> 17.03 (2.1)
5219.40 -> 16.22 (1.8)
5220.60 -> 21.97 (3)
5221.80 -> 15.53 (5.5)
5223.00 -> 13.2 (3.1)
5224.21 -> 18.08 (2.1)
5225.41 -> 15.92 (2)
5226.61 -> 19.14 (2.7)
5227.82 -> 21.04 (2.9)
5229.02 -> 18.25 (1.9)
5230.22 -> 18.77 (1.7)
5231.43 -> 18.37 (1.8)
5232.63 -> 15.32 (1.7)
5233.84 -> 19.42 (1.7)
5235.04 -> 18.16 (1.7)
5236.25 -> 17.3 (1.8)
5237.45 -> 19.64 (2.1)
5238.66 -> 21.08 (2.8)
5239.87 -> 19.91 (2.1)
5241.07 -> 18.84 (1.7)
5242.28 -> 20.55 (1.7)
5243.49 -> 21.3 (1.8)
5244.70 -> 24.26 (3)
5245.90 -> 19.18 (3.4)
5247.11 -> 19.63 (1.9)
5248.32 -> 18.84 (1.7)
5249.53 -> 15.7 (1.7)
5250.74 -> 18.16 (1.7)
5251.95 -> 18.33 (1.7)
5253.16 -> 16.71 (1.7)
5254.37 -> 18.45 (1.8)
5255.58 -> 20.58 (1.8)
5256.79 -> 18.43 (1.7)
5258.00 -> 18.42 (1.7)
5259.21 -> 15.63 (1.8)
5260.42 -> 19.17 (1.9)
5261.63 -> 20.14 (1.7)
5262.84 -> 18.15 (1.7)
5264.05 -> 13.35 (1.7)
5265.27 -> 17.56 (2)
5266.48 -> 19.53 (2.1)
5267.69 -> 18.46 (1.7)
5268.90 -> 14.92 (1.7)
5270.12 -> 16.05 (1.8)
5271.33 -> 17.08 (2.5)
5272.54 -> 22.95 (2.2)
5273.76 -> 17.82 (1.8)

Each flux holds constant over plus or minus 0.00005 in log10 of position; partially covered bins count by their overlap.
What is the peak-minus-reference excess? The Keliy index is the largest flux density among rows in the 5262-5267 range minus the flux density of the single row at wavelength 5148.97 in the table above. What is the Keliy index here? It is 8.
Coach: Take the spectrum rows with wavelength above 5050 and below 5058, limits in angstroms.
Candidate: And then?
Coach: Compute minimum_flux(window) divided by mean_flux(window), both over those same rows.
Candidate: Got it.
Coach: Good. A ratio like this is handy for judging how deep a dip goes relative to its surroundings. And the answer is 0.81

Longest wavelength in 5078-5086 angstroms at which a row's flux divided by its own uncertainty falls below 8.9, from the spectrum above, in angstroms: 5085.34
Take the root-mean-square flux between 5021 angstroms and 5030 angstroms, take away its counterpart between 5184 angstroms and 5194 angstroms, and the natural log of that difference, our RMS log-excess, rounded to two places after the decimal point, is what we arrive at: 0.60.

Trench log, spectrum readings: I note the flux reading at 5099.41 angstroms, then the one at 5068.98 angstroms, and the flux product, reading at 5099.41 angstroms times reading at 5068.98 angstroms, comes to 275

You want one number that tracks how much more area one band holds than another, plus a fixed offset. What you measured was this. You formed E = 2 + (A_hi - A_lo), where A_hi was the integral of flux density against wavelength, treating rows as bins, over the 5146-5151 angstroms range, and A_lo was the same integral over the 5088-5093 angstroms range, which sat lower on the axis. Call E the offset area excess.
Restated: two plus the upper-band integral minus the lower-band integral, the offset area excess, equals -7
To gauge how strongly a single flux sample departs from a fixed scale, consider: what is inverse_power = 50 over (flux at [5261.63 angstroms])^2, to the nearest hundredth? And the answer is 0.12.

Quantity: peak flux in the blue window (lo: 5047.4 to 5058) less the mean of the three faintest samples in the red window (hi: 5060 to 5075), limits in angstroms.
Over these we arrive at 7.5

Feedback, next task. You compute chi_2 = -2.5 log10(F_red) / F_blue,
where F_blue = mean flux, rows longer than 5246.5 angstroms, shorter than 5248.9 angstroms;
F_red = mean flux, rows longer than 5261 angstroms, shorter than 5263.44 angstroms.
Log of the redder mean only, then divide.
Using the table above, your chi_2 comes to -0.167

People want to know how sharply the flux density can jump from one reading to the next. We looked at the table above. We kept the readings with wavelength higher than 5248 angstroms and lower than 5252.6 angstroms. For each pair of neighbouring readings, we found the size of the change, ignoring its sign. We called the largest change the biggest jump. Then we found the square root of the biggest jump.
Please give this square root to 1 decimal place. 1.8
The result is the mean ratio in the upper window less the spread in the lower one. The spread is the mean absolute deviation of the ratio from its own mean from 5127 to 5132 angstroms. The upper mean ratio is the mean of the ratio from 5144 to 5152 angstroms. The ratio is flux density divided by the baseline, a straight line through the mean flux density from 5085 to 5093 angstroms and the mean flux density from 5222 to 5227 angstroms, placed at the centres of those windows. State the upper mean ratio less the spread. 0.91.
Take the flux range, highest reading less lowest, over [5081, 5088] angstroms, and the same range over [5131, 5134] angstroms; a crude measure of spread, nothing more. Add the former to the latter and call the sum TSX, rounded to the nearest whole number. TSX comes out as 11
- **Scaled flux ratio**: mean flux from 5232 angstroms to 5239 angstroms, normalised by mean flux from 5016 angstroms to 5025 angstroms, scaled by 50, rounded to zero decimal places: 49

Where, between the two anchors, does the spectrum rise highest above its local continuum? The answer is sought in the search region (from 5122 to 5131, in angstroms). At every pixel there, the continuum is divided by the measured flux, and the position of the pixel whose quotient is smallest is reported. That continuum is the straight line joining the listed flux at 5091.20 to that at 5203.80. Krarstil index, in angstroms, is 5126.49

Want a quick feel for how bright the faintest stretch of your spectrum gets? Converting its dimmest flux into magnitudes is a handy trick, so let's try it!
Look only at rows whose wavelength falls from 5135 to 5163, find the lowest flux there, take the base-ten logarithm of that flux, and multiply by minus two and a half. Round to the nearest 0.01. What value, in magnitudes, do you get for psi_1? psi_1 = -2.69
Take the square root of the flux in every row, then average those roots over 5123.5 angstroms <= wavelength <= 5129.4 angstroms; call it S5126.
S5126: 4.28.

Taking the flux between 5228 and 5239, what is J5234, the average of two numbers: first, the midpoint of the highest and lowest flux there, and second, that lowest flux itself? 16.8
